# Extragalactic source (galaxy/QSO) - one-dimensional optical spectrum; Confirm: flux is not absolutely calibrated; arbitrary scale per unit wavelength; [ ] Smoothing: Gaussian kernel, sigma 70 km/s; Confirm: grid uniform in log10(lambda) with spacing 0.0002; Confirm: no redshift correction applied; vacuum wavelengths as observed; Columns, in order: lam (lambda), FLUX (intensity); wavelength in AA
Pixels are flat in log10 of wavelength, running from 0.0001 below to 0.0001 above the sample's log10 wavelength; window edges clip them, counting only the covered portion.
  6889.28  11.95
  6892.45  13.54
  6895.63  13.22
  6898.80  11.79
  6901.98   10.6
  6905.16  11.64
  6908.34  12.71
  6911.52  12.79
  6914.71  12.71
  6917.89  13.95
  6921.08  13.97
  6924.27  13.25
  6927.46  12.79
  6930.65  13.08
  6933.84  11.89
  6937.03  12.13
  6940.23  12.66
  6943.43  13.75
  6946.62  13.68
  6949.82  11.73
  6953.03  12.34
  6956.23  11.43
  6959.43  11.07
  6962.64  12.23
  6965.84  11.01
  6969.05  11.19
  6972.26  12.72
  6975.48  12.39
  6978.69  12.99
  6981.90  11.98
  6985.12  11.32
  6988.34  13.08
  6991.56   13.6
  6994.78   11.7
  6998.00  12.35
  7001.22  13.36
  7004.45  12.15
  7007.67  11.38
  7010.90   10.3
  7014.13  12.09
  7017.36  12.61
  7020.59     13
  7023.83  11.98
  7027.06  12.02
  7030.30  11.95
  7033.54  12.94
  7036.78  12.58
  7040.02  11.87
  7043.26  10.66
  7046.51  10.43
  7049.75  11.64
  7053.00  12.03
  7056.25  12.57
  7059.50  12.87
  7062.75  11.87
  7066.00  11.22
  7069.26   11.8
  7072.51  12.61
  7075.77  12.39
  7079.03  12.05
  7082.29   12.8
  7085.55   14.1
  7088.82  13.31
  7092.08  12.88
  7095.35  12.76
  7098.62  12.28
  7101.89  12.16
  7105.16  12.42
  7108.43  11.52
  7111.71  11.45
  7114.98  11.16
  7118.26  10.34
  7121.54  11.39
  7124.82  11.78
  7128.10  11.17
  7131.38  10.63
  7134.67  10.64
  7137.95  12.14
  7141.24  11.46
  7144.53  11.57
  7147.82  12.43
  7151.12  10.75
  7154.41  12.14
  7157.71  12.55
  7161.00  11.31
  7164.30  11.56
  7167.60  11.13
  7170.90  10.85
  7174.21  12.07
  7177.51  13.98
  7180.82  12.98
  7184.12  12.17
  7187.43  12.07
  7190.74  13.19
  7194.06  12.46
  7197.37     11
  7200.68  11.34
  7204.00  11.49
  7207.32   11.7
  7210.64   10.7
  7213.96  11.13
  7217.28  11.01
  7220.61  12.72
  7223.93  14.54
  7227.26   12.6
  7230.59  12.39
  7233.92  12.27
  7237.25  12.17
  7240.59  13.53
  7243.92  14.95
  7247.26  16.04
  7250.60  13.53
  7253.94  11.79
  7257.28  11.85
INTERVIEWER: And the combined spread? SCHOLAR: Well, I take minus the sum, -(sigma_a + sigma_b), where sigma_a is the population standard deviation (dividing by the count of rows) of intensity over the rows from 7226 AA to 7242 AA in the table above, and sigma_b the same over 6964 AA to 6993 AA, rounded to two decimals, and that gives -1.37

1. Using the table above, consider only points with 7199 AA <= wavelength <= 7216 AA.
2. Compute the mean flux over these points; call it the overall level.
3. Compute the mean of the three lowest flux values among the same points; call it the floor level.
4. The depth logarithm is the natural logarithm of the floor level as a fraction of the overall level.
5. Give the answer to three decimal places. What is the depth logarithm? -0.019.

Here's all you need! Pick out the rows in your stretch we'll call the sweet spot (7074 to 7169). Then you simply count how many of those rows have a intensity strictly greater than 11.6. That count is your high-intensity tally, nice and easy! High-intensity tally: 15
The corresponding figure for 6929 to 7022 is 22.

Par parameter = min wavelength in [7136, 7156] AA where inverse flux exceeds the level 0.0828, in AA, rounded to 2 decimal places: 7141.24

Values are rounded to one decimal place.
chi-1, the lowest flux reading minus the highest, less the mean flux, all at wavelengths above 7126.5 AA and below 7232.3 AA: -15.8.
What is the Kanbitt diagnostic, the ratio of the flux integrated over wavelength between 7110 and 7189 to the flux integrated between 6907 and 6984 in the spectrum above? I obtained 0.96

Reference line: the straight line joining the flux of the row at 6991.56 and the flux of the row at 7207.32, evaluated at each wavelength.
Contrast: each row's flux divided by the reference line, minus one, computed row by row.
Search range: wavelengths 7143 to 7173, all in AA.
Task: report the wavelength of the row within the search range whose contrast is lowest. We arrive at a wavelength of 7151.12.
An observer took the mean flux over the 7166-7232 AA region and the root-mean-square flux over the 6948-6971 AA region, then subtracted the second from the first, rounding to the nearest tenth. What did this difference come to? 0.5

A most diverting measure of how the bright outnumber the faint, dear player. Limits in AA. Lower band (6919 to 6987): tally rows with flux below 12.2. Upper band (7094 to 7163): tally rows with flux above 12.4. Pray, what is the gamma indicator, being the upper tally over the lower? 0.44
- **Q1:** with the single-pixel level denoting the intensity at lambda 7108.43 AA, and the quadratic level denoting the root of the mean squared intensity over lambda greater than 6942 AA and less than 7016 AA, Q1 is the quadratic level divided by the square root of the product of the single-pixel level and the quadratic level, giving 1.03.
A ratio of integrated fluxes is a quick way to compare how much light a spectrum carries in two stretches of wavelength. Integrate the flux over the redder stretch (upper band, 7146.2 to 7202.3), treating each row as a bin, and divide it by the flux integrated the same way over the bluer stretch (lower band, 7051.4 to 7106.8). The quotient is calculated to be 0.97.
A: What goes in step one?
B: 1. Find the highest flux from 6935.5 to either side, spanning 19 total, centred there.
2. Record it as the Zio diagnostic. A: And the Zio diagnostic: 13.75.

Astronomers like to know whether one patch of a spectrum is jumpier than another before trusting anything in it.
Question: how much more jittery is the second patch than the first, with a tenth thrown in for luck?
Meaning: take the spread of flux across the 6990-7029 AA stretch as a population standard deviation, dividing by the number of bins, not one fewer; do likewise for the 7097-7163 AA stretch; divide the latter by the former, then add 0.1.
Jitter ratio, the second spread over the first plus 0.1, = 0.9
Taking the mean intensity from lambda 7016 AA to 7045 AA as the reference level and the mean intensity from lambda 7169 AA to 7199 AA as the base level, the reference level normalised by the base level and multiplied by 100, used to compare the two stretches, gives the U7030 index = 99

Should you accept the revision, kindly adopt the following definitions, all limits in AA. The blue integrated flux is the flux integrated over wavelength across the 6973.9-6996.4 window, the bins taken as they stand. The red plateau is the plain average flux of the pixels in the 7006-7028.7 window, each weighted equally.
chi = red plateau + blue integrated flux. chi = 292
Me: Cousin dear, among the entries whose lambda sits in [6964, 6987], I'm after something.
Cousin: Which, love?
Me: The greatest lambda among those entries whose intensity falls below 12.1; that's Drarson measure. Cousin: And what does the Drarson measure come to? 6985.12 AA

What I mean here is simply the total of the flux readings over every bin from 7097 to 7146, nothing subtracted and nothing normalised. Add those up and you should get 172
